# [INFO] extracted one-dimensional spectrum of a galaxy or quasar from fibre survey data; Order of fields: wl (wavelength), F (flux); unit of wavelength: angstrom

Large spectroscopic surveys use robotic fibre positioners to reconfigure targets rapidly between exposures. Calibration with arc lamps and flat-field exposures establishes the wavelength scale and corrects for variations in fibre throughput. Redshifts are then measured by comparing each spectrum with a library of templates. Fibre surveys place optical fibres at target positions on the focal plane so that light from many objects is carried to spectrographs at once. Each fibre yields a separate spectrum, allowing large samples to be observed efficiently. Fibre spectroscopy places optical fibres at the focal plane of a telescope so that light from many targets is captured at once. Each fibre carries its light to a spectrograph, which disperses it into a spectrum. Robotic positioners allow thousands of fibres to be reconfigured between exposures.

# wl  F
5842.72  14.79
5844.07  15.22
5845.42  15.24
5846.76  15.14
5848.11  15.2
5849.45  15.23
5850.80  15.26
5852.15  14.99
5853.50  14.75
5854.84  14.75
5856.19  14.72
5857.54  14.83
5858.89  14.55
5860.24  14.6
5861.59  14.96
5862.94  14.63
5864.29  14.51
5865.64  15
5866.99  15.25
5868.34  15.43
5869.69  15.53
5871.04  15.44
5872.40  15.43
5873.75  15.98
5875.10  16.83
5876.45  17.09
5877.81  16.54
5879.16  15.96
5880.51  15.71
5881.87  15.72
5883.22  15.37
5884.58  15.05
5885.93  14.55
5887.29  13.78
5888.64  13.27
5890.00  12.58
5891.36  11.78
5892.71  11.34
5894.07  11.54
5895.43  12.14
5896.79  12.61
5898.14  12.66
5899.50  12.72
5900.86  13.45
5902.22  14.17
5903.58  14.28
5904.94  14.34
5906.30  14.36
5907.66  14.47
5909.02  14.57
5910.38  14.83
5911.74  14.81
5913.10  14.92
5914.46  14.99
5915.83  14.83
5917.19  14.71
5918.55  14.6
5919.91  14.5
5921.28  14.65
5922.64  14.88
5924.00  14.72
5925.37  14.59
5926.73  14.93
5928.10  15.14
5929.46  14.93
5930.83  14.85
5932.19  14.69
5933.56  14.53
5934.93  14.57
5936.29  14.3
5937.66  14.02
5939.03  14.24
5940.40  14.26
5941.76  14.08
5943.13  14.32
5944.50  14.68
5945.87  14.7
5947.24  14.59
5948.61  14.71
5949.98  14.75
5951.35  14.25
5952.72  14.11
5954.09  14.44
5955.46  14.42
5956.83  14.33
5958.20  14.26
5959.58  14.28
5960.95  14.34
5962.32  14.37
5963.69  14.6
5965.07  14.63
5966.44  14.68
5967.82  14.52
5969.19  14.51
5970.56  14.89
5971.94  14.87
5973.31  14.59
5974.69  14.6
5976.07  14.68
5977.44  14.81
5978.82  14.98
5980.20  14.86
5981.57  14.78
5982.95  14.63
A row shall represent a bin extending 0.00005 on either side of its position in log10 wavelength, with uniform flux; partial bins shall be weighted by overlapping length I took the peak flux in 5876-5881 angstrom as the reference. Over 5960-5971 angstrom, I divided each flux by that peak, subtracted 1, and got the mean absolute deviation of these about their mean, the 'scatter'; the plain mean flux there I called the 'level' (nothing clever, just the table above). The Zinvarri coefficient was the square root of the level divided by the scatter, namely 43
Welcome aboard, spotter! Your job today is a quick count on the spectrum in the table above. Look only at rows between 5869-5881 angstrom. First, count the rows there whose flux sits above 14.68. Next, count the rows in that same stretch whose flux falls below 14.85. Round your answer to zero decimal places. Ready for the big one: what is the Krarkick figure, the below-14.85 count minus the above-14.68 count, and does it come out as -9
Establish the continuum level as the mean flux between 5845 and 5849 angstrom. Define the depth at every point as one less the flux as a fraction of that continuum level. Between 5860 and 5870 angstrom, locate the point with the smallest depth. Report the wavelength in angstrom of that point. 5869.69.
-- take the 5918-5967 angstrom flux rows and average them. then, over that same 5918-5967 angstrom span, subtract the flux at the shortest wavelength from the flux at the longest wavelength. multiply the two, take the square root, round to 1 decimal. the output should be 1.1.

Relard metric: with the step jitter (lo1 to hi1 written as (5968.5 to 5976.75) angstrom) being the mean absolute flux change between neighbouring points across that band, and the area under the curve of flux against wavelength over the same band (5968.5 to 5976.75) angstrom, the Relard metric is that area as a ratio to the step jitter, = 787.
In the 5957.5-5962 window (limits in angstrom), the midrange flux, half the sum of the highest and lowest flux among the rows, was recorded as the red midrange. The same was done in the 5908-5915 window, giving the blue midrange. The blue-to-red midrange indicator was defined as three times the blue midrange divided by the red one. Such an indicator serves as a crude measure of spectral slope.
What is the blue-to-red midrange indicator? 3.10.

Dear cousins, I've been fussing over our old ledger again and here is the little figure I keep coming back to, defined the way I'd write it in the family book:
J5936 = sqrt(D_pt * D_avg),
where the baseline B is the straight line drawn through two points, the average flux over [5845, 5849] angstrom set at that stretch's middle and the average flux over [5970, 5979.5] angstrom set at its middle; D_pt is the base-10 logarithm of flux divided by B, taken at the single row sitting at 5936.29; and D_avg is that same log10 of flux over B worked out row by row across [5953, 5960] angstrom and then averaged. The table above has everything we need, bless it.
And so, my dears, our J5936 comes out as 0.016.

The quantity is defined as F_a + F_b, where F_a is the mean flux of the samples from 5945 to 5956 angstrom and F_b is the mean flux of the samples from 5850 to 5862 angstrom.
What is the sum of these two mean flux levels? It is 29.3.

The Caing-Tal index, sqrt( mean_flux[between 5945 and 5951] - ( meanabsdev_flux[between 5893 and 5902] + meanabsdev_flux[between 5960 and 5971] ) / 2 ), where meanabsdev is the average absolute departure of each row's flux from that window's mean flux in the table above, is 3.79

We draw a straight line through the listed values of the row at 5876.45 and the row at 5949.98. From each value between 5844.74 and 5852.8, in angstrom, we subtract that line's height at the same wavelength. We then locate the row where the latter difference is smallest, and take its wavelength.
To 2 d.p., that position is 5846.76 angstrom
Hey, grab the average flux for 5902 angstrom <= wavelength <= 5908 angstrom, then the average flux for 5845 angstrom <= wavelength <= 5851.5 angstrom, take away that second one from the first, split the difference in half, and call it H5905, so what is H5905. -0.45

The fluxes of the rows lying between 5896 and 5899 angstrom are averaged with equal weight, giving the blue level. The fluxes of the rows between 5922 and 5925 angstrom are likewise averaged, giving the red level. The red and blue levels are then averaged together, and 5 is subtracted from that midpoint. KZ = 8.7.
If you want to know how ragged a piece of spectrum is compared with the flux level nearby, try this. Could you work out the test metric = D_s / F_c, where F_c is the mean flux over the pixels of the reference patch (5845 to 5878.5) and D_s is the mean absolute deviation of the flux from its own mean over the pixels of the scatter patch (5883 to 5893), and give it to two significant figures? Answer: 0.080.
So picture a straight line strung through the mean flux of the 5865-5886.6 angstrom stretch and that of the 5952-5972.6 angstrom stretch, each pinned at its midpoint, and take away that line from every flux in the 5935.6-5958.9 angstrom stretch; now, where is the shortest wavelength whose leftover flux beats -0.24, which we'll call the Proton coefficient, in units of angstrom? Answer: 5944.50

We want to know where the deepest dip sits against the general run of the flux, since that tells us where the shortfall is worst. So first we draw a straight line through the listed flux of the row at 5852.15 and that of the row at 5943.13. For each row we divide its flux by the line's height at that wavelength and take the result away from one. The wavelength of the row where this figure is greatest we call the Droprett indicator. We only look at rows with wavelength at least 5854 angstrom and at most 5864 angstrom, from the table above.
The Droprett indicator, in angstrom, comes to 5858.89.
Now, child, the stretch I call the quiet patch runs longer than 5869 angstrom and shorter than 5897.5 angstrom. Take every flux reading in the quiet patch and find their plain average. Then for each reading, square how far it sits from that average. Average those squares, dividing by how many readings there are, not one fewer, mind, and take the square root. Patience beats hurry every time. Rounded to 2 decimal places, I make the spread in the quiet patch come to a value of 1.81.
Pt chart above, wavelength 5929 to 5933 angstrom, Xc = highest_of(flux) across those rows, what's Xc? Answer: 14.93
